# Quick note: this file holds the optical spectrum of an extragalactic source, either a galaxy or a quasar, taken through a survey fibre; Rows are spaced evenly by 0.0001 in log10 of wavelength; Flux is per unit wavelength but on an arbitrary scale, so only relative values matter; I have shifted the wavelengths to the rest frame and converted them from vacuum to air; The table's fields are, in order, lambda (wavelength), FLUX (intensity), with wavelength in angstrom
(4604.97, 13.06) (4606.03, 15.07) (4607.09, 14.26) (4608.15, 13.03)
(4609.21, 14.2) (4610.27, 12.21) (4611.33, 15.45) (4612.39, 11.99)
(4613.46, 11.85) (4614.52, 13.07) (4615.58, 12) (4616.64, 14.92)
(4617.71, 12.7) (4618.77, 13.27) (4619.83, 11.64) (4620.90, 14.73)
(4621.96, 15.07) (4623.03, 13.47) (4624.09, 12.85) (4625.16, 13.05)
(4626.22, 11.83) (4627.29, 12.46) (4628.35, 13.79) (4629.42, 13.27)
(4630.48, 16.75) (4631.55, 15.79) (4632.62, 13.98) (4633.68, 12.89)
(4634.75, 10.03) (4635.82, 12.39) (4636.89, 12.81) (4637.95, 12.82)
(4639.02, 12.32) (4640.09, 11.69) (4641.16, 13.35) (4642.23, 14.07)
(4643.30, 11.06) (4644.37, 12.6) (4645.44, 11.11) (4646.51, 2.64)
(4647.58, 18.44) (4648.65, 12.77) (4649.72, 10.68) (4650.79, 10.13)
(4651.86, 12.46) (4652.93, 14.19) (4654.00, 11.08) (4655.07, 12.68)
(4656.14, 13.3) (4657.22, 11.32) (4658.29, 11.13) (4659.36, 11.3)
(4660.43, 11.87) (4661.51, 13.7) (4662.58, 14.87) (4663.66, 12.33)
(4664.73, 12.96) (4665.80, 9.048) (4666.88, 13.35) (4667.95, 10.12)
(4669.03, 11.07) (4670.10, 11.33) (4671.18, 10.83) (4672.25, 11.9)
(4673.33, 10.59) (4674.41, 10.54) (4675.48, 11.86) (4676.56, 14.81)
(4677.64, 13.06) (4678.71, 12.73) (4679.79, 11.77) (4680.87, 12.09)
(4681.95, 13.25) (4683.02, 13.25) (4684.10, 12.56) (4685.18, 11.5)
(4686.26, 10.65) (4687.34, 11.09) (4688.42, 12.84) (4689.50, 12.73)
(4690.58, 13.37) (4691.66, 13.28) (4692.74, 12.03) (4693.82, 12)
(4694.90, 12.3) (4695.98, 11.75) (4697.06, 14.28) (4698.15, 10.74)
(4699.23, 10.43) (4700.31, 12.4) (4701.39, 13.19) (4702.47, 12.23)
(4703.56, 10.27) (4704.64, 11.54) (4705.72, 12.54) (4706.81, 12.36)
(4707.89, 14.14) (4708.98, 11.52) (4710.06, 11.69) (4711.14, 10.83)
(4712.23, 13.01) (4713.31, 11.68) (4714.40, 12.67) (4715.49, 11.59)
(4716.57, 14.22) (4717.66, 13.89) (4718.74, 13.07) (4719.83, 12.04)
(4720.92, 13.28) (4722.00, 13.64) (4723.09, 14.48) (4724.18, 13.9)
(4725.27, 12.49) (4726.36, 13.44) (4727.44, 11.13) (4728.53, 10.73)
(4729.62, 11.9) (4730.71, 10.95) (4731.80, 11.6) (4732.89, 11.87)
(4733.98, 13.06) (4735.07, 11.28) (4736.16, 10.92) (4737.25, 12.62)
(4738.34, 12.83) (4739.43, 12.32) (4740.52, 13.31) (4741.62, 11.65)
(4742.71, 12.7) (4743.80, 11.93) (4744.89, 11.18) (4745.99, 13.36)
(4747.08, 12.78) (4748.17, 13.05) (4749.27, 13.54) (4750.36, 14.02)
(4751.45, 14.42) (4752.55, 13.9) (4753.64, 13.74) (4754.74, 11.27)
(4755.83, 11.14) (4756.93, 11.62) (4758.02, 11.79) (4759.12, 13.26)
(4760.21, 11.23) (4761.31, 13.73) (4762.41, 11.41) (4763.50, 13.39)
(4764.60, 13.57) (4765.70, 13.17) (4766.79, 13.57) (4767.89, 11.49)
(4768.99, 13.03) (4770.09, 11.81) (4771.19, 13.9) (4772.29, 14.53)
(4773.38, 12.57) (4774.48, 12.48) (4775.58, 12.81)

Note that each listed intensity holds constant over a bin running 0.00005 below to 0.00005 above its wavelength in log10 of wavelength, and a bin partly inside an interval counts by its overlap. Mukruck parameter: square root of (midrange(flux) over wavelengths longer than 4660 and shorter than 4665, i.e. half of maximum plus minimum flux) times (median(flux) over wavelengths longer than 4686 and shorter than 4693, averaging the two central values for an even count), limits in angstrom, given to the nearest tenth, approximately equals 13.0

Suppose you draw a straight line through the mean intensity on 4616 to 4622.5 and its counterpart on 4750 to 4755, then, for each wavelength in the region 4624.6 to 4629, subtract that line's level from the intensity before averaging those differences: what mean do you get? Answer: -0.9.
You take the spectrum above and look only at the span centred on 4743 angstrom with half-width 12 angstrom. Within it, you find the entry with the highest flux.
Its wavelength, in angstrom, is 4751.45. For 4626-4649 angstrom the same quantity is 4647.58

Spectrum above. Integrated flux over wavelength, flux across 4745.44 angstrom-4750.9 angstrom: 73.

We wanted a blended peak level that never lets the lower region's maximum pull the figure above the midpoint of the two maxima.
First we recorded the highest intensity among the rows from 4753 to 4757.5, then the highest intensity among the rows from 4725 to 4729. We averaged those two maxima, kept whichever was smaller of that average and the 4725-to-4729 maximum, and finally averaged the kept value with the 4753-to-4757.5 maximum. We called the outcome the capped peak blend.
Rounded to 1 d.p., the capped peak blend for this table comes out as 13.6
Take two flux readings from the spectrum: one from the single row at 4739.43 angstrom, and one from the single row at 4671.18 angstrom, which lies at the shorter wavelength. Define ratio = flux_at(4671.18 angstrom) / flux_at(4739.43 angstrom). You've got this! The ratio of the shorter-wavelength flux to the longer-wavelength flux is 0.88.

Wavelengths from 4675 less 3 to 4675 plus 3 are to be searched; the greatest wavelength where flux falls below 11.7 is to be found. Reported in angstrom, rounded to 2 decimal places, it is 4674.41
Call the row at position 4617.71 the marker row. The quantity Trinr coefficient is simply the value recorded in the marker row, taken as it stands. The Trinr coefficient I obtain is 12.7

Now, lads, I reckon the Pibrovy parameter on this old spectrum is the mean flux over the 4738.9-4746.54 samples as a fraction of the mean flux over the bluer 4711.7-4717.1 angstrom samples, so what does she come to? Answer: 0.98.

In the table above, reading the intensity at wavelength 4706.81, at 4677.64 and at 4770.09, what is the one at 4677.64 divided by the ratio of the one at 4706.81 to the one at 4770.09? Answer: 12.5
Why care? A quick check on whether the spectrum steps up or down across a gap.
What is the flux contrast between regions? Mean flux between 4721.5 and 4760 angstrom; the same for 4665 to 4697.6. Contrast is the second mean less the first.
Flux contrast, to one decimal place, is -0.4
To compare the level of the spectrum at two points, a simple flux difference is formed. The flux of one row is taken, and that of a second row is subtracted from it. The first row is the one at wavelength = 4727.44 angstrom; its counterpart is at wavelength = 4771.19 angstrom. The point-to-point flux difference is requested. -2.8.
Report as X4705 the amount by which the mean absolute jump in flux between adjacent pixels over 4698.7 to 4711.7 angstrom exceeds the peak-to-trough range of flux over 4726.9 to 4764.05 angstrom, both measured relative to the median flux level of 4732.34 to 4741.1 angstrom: -2.46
